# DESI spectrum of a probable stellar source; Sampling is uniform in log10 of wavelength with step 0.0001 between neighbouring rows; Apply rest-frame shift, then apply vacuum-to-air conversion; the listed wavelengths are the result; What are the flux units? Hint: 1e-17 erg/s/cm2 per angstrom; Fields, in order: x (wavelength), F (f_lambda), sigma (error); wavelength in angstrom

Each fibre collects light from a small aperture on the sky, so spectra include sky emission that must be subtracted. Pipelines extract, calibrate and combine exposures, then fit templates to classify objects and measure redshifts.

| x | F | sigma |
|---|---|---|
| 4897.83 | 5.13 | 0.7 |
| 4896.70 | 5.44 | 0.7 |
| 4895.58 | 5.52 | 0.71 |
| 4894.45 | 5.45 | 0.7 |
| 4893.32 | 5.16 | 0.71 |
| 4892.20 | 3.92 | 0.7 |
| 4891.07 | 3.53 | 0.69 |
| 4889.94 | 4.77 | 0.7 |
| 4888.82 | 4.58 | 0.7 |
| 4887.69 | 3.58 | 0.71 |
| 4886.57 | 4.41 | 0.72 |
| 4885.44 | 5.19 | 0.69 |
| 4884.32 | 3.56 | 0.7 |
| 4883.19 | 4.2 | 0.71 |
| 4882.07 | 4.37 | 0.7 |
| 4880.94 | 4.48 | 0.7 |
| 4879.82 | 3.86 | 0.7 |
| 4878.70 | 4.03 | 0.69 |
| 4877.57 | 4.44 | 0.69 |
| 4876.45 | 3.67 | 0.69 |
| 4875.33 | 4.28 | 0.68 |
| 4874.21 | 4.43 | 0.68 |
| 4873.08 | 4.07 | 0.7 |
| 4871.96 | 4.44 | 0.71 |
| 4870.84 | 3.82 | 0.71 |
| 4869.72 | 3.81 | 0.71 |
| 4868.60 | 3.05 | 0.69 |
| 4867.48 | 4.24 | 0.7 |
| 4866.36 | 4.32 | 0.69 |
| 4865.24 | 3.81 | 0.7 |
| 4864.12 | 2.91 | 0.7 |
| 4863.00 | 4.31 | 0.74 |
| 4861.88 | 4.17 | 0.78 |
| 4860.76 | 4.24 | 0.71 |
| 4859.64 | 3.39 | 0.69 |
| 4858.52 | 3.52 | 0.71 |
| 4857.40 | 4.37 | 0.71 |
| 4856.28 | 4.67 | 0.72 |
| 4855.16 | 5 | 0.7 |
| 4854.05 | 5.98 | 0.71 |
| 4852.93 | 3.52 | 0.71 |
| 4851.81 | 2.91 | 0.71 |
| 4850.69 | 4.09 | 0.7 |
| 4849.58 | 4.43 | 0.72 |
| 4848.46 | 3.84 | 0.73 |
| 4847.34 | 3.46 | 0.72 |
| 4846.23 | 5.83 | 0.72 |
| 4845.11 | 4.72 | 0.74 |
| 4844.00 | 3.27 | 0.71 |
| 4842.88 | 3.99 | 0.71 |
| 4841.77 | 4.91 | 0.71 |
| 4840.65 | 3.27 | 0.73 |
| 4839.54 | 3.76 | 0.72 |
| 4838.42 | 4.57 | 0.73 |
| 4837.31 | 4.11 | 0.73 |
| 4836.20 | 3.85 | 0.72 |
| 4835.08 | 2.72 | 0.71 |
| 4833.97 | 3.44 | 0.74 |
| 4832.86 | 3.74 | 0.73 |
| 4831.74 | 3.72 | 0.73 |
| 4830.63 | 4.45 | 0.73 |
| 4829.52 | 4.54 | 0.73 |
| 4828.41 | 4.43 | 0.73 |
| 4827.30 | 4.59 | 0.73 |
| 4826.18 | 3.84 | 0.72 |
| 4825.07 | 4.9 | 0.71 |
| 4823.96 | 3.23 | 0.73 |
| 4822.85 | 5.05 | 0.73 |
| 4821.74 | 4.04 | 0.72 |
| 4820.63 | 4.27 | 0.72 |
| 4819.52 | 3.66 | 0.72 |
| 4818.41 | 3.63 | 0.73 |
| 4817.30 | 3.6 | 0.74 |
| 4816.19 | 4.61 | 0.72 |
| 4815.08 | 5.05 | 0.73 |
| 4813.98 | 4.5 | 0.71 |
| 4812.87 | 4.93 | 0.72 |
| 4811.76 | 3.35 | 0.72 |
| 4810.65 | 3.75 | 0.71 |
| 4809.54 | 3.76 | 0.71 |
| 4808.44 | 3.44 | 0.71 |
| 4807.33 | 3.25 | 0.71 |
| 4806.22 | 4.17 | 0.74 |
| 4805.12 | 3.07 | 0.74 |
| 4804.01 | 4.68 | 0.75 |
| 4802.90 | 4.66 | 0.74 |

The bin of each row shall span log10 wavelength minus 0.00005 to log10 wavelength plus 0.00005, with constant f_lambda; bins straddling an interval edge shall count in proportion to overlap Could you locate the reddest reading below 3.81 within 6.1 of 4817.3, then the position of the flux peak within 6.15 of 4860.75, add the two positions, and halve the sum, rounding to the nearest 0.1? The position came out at 4837.3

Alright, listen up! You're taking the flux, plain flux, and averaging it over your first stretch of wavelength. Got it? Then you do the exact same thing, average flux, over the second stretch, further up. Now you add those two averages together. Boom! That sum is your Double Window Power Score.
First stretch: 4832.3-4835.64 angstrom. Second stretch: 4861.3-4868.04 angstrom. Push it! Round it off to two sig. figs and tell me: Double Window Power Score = 7.3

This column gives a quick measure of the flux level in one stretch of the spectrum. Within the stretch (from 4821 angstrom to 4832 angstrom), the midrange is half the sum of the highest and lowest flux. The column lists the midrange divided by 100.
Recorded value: 0.0414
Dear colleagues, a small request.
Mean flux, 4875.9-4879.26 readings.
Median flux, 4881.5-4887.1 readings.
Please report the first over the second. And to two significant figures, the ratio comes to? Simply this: 0.93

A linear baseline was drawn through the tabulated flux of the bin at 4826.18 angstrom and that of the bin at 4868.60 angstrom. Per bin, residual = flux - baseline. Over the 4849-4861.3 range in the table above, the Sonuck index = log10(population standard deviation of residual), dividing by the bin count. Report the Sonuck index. -0.09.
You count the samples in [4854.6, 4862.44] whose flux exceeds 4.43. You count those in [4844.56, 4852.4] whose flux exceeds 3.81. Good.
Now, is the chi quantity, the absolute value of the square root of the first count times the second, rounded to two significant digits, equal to 3.2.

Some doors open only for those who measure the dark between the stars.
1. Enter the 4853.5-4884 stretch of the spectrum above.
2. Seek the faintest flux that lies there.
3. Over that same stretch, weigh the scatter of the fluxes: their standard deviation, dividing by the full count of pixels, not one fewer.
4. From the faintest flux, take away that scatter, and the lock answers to 2.32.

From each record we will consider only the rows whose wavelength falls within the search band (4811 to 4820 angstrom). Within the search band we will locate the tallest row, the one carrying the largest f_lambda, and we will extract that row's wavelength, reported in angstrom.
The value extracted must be 4815.08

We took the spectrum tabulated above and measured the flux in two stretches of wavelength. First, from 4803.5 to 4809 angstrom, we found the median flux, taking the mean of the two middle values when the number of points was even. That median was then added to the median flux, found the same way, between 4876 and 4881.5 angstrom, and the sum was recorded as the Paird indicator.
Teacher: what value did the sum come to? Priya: 7.5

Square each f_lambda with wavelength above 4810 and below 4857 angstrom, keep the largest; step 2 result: 36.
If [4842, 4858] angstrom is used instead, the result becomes 36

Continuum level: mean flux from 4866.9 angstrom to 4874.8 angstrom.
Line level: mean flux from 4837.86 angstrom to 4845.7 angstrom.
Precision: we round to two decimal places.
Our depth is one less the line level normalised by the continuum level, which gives -0.02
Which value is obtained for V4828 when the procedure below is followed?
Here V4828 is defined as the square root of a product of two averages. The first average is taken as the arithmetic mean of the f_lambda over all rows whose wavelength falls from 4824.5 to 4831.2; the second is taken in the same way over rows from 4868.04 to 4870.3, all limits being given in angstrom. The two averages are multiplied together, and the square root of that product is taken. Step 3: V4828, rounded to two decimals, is 3.91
